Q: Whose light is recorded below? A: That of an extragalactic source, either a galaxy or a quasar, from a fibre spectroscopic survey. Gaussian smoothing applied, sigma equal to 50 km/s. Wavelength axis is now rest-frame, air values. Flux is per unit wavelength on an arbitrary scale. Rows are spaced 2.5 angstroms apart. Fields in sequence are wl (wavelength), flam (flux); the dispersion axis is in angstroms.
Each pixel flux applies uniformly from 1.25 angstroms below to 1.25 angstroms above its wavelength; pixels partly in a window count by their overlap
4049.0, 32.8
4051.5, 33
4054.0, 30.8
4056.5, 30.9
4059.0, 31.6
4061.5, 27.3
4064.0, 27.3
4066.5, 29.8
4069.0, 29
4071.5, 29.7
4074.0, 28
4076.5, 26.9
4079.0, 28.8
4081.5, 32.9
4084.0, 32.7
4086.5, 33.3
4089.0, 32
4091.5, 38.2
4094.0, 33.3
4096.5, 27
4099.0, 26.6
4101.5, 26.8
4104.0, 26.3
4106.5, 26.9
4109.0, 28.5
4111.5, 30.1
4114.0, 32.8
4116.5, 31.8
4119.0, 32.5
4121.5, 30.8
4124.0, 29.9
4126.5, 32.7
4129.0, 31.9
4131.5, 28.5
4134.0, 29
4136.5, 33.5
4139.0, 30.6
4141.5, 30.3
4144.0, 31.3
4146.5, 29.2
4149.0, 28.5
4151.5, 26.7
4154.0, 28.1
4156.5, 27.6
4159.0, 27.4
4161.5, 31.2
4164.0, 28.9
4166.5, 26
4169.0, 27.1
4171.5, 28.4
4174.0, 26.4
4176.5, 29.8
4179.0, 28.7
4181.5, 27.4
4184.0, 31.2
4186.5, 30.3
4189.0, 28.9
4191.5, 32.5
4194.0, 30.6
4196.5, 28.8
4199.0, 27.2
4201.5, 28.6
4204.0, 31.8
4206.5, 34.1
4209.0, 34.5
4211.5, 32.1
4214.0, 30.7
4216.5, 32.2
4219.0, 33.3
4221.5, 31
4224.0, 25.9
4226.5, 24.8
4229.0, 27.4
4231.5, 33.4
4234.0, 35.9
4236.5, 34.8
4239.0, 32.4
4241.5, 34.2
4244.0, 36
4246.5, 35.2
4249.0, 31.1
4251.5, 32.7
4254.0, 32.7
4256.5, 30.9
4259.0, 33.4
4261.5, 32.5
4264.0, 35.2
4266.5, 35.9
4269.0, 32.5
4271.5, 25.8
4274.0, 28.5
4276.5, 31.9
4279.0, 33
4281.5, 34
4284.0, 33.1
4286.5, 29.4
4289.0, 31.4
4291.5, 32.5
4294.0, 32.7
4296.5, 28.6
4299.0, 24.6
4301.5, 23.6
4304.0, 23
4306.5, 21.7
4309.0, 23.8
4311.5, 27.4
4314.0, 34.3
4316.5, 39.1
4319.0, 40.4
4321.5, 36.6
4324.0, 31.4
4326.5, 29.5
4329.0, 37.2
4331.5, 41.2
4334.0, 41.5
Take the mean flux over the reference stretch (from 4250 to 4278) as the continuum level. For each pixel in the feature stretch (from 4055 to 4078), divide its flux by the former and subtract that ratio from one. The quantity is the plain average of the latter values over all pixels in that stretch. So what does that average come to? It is 0.095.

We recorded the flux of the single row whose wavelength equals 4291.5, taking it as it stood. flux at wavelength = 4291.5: 32.5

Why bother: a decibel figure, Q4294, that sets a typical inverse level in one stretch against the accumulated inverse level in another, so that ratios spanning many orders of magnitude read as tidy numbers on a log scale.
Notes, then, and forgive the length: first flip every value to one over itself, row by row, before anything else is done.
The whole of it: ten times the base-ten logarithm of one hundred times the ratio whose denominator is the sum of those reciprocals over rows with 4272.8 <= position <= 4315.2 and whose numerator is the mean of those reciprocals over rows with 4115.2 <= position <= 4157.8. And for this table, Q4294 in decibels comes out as 7.4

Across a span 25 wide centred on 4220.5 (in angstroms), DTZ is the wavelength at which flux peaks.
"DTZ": 4209.0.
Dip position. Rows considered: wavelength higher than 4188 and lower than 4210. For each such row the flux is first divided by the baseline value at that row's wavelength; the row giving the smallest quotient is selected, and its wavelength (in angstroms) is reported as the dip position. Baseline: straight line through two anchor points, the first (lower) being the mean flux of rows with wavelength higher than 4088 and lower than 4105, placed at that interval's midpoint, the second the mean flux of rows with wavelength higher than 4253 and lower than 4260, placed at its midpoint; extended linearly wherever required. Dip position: 4199.0 angstroms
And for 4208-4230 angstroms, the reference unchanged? 4226.5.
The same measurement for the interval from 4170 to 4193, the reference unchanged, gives 4174.0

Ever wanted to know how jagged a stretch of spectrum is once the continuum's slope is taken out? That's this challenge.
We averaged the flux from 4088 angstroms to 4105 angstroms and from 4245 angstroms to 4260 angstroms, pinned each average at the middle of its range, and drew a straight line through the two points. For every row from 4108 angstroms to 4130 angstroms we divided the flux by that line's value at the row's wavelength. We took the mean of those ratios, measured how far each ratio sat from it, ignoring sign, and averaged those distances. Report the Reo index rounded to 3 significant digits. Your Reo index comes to 0.0396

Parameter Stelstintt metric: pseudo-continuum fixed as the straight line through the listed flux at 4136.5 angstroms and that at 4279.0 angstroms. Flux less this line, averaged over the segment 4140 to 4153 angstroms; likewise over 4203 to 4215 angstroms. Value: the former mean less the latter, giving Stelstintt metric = -3.7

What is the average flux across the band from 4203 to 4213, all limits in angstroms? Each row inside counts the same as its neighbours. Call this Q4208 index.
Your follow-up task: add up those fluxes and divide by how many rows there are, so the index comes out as 33.1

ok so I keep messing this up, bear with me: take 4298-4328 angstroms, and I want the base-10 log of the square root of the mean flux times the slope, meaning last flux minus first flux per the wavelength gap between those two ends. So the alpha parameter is 0.36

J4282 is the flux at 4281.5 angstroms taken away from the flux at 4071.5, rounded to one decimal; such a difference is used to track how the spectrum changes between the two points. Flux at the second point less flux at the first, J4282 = -4.3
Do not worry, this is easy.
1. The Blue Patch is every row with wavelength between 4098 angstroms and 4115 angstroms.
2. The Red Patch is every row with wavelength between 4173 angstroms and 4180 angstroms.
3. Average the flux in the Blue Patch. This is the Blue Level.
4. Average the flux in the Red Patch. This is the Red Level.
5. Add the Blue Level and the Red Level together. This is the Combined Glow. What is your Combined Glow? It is 56.6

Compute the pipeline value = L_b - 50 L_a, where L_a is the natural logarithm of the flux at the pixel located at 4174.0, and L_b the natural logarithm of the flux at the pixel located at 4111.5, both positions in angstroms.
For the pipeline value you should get -160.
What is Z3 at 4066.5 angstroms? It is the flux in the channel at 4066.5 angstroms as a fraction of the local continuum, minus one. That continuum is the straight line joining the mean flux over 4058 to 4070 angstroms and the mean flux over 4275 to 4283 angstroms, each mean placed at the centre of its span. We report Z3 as 0.03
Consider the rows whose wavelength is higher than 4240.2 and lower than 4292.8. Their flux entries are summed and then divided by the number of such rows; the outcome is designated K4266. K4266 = 32.5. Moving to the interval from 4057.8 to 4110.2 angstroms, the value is 29.7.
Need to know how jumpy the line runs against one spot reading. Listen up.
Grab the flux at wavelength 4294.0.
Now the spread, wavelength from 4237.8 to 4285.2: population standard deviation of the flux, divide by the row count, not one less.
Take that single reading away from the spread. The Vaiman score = -30.3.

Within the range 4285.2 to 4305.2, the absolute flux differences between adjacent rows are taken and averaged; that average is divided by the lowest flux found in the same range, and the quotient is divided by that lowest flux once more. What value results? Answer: 0.0035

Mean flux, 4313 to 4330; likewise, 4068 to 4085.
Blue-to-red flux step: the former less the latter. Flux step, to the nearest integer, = 6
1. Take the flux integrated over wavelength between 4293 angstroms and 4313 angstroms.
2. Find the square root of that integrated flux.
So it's 23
